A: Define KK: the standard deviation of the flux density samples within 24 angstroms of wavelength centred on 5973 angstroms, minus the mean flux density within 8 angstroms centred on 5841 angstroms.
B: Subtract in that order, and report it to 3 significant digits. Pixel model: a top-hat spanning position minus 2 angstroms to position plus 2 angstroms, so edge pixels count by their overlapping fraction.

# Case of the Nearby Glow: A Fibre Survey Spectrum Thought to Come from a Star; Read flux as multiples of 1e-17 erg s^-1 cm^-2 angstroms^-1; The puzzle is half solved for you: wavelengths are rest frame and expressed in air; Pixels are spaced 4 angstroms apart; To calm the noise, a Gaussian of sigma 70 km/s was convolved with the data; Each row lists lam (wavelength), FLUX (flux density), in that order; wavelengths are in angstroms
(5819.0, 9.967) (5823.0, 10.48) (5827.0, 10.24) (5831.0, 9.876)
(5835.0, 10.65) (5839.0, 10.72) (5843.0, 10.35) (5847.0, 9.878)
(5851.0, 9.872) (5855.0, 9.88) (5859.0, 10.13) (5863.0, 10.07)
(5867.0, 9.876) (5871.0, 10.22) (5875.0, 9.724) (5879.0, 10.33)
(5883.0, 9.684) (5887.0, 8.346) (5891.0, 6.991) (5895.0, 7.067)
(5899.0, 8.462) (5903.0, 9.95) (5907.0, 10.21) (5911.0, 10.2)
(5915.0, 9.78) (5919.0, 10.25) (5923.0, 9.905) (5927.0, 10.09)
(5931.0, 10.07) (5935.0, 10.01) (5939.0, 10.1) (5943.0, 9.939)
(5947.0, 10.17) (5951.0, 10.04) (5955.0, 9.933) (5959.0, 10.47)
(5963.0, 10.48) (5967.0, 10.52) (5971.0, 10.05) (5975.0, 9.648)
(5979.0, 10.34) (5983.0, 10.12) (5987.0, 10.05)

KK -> -10.2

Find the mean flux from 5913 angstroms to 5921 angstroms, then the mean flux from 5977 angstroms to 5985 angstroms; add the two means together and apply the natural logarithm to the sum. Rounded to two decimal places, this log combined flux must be 3.01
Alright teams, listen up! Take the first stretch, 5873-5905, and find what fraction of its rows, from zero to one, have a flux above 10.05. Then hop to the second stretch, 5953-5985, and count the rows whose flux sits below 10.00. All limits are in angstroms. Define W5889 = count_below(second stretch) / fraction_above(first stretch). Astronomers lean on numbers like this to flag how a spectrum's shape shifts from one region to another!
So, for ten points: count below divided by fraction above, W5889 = 16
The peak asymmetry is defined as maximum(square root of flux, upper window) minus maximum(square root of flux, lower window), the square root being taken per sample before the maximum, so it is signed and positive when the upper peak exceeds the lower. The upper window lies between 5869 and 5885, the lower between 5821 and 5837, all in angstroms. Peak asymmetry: -0.049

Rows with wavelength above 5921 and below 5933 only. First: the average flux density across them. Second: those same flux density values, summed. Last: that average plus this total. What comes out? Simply 40.1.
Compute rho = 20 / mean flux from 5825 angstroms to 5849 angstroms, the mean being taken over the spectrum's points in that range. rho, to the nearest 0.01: 1.94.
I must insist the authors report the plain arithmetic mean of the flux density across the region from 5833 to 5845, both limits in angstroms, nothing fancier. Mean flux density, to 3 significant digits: 10.6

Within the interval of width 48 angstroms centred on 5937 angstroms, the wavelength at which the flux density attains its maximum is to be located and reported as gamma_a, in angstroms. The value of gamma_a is 5959.0 angstroms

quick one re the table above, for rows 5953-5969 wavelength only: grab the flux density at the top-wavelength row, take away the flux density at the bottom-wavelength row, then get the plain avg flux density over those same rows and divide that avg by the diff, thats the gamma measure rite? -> 18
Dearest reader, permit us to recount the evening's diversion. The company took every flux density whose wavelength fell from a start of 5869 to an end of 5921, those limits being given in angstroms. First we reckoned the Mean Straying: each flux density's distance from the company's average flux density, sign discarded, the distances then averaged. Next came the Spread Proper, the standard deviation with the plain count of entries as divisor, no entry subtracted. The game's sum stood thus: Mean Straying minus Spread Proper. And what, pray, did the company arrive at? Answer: -0.166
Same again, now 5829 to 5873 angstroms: -0.049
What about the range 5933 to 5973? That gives -0.028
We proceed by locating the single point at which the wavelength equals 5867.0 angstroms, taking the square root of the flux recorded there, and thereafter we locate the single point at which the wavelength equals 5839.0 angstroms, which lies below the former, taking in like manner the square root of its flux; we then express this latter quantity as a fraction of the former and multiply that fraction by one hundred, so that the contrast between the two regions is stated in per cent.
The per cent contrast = 104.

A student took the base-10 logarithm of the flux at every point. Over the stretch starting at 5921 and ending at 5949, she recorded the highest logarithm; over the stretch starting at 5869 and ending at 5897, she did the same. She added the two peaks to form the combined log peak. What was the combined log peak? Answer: 2.02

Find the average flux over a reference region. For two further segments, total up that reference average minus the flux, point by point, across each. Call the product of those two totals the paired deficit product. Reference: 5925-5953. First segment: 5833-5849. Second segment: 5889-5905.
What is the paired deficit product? -10.6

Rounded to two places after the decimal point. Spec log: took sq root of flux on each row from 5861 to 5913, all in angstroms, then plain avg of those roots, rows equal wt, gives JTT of 3.05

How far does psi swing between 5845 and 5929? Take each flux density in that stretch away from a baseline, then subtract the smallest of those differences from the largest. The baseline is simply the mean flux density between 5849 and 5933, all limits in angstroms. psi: 3.3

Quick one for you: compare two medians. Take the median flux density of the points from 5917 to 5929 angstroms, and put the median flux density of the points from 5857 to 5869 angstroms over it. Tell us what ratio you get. 1.00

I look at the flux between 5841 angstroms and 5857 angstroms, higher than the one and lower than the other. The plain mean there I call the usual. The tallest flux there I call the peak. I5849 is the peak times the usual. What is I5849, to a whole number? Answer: 103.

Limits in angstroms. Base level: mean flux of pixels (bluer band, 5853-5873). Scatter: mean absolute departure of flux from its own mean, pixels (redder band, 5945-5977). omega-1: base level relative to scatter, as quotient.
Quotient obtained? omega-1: 41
